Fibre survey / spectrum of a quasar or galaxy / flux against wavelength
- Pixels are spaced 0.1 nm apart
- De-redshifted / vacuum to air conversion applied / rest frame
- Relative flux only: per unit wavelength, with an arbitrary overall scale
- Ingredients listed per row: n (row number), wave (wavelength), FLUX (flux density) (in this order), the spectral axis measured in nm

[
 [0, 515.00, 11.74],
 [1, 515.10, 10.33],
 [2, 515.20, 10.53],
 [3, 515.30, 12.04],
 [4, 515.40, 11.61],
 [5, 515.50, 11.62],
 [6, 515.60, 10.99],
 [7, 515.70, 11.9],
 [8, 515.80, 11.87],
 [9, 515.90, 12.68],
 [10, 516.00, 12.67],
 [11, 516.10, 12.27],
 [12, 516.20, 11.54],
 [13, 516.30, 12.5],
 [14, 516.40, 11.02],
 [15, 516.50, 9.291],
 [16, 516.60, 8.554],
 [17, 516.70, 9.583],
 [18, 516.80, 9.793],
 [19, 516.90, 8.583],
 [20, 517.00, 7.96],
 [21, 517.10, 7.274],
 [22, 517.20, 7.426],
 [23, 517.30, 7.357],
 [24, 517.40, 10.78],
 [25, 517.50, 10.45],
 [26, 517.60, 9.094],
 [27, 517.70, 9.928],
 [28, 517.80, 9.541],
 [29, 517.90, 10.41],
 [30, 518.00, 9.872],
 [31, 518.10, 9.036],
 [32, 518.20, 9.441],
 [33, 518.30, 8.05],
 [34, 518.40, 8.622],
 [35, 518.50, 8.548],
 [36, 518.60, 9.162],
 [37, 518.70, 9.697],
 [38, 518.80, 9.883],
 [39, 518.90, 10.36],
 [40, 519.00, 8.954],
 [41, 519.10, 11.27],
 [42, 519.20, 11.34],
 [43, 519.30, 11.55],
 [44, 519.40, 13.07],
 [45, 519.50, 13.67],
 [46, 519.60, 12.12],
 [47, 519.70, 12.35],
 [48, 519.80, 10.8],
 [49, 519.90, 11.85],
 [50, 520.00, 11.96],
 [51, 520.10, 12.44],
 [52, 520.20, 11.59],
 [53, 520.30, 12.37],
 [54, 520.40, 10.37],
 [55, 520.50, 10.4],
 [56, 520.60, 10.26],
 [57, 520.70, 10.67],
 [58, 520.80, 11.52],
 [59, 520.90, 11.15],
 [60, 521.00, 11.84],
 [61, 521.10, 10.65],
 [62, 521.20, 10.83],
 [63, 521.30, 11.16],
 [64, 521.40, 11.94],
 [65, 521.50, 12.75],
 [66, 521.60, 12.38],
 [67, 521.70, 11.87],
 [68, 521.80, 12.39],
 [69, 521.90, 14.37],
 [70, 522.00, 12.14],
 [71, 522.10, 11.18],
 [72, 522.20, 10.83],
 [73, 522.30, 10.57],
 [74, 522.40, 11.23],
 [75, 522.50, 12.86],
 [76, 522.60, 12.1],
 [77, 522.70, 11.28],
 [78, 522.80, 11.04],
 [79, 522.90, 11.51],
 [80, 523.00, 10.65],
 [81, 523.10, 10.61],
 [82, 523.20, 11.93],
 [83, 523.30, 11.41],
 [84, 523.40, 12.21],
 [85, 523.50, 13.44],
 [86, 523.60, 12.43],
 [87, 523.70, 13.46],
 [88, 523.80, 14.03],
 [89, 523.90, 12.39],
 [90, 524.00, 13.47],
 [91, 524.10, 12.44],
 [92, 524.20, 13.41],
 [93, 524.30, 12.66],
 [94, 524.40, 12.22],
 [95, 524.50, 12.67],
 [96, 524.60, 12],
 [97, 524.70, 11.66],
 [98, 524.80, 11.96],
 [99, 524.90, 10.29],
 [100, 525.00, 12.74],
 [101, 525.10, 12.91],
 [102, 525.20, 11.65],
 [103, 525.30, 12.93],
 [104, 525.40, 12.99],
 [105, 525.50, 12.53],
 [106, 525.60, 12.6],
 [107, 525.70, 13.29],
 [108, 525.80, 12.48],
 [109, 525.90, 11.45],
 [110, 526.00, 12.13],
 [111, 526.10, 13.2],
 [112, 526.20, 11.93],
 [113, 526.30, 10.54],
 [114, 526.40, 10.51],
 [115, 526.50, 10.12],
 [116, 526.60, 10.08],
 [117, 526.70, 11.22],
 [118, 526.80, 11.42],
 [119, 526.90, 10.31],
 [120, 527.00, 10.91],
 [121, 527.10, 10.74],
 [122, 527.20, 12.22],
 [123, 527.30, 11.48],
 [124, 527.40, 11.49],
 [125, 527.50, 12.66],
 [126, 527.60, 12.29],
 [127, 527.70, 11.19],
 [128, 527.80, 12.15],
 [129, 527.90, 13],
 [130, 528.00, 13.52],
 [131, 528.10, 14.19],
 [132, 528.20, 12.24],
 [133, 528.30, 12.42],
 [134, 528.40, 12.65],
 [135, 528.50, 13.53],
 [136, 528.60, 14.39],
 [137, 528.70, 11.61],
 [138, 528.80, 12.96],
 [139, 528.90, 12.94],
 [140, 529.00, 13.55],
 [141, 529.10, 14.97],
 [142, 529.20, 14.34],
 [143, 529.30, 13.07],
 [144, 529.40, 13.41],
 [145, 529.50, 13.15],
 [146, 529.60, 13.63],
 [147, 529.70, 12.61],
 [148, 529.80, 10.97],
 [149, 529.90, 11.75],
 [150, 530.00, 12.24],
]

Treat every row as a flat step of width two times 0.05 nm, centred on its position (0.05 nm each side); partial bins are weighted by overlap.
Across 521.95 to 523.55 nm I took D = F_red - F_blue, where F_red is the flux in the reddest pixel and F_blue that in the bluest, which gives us 1.3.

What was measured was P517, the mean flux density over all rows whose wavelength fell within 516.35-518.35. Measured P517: 9.2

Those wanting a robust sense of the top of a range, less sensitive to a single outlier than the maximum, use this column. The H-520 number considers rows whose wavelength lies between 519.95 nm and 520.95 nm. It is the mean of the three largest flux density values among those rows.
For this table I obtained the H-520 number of 12.3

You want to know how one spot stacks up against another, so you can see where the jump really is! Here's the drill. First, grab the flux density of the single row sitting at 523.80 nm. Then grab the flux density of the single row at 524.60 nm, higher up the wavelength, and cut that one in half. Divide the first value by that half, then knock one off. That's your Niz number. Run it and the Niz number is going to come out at 1.3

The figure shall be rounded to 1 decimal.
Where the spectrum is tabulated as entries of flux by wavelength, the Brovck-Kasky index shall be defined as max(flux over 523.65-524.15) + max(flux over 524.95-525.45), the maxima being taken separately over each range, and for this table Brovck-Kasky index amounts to 27.0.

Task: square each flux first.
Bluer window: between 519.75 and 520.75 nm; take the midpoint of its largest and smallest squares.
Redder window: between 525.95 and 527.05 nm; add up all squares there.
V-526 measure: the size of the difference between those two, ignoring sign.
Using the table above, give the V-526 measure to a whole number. 1241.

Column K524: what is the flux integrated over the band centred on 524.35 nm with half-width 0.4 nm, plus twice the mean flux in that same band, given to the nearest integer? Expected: 35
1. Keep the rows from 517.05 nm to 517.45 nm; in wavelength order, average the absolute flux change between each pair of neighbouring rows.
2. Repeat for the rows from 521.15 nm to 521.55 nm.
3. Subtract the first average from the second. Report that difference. -0.6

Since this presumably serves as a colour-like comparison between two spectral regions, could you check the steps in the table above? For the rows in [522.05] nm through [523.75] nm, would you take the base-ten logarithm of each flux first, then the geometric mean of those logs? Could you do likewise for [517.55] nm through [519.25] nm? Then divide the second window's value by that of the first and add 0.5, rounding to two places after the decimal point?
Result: 1.42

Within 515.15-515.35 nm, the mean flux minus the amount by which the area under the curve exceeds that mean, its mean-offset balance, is 20.3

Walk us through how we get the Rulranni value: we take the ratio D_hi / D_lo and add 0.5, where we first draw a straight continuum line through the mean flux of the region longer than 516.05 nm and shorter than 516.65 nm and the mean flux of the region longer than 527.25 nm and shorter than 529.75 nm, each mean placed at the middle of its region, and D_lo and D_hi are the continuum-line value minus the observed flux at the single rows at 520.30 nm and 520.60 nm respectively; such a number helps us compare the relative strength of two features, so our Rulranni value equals -1.1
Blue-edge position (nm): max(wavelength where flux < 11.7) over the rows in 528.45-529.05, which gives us 528.70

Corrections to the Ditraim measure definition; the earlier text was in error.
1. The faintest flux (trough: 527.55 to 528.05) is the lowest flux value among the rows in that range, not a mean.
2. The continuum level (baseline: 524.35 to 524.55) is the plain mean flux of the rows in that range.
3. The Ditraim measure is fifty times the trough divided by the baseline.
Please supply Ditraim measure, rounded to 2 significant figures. 45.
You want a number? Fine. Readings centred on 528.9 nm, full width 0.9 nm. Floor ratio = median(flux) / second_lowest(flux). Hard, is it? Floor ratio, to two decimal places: 1.05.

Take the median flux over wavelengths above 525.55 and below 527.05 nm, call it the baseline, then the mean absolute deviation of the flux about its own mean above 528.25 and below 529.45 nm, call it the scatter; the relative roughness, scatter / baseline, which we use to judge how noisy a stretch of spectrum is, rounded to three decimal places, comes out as 0.062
